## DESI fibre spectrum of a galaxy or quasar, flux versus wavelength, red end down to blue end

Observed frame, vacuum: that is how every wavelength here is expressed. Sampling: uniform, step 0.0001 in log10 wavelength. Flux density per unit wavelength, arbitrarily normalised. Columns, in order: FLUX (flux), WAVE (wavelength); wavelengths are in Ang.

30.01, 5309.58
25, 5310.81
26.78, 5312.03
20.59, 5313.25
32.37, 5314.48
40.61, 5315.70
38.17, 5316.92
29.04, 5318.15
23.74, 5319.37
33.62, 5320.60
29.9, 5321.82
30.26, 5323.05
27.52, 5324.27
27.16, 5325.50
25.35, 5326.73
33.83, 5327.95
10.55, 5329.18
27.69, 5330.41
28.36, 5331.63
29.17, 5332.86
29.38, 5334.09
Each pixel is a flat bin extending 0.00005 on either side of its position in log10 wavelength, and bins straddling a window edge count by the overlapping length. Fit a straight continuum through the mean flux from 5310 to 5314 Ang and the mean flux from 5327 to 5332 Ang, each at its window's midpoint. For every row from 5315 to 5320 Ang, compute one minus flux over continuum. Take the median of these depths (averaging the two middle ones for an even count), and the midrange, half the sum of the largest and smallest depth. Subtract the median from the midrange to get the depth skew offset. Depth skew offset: 0.057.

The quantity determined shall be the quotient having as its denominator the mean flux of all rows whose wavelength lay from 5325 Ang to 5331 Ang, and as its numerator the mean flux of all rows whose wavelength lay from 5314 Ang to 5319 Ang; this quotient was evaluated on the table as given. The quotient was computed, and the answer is 1.4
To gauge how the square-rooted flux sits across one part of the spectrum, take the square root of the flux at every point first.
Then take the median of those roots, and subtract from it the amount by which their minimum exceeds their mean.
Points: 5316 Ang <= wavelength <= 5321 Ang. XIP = 6.3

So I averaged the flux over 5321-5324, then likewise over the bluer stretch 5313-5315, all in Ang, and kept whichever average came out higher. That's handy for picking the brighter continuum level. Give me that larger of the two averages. 30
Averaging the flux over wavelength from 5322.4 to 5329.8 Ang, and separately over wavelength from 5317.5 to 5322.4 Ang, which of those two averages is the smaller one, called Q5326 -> 25.8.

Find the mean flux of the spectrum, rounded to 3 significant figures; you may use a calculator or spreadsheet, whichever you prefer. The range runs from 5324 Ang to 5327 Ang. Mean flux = 26.7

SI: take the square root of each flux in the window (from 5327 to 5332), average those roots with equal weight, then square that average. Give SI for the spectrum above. 24.1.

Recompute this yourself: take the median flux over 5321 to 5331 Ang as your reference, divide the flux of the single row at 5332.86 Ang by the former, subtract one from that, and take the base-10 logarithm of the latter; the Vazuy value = -1.25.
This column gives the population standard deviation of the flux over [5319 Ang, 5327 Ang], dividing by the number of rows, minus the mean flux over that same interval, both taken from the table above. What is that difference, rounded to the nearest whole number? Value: -25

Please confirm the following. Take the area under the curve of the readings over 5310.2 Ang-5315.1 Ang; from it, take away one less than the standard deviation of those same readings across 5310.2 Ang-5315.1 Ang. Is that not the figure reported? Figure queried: 125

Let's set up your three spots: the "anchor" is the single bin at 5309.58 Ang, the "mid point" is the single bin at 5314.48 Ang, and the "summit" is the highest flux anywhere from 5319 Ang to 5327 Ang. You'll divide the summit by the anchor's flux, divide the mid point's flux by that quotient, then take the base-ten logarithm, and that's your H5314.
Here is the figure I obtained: 1.46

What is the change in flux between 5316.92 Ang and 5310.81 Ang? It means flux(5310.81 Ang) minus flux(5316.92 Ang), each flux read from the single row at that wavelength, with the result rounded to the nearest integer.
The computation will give -13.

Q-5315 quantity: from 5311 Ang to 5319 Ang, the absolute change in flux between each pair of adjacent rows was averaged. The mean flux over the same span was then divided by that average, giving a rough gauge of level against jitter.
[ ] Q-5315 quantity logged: 4.1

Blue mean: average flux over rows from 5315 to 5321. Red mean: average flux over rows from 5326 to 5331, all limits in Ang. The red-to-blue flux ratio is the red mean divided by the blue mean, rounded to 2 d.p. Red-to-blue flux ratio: 0.74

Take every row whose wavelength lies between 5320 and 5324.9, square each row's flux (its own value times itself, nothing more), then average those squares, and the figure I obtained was 924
